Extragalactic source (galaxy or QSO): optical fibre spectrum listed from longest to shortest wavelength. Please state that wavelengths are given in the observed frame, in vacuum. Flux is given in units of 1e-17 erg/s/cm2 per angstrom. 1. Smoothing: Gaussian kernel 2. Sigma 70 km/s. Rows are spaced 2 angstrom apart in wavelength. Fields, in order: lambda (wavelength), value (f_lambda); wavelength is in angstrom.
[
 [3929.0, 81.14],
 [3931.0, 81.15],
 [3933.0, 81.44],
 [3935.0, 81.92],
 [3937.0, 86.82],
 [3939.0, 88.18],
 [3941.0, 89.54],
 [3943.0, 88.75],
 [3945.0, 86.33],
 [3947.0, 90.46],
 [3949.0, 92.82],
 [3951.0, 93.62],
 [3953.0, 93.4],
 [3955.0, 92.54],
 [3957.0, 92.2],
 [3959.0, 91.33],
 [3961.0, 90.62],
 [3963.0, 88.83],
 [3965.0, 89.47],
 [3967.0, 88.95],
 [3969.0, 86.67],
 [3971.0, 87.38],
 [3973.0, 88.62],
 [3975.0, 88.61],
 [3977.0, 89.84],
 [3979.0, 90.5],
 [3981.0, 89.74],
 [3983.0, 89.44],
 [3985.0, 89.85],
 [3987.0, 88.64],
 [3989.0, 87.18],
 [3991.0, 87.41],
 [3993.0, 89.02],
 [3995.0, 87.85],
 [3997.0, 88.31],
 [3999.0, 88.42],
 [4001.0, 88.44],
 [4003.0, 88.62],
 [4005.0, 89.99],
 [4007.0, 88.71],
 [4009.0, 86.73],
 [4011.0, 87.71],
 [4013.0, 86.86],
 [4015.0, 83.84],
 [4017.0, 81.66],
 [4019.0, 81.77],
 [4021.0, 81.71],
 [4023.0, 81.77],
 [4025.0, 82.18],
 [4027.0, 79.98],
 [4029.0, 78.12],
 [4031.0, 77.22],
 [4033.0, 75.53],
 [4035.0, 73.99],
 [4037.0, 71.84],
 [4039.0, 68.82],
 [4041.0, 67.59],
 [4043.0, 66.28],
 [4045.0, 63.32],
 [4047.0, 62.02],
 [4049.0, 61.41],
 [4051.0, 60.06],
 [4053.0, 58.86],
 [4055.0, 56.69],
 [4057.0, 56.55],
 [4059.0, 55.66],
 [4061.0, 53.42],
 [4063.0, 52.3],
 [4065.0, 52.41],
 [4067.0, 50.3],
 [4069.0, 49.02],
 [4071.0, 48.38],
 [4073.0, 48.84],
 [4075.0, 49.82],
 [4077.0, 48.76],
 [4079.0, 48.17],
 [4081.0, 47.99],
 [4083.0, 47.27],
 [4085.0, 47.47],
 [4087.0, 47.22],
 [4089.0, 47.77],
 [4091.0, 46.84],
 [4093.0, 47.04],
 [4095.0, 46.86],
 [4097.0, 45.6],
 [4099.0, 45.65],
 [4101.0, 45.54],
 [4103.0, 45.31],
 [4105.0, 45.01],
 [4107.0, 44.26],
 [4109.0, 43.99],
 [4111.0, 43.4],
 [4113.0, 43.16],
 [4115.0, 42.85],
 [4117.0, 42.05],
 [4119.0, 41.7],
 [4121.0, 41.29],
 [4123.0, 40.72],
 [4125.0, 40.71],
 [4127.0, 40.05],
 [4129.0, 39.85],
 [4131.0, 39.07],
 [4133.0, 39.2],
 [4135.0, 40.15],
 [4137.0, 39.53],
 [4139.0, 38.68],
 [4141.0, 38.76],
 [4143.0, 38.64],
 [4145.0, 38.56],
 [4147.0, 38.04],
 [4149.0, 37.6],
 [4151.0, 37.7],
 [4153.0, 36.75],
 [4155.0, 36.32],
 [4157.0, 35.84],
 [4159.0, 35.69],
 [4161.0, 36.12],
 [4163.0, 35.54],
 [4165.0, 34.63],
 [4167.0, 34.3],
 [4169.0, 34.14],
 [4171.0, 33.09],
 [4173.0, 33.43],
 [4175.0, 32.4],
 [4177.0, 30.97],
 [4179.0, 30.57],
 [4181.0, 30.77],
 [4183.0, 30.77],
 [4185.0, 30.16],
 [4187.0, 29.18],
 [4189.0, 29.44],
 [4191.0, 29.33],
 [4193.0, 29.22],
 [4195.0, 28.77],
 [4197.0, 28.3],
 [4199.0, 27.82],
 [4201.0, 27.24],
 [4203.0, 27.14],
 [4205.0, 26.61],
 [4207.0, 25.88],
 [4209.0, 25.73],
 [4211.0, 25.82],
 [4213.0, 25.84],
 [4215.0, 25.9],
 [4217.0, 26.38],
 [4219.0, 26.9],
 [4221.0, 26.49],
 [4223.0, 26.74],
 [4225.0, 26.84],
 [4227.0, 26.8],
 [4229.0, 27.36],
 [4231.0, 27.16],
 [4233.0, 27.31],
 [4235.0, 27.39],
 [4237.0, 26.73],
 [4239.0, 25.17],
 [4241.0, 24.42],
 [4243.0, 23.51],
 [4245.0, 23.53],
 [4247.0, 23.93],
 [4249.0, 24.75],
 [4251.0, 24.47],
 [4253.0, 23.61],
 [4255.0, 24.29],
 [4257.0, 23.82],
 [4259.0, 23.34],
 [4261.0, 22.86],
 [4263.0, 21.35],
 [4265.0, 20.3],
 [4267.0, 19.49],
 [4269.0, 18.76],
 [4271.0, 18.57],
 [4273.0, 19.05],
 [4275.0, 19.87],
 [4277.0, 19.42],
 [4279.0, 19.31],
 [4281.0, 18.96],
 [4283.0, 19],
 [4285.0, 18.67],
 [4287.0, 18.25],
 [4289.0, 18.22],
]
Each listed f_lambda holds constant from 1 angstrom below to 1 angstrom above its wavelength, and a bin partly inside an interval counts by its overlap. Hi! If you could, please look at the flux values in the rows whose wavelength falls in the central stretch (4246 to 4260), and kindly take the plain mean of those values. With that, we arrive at 24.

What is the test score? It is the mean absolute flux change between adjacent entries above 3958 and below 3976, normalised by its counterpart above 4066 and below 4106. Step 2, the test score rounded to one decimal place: 1.8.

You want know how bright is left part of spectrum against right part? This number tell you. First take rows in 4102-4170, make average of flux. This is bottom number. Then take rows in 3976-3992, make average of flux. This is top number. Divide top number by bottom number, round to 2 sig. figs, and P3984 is 2.3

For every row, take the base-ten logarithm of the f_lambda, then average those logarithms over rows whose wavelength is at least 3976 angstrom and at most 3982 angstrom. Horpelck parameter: 2.0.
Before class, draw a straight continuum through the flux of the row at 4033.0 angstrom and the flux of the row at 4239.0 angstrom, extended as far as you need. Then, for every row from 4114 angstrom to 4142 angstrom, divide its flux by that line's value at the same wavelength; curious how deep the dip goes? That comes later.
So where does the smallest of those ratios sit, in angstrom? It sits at 4131.0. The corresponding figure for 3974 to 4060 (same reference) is 4059.0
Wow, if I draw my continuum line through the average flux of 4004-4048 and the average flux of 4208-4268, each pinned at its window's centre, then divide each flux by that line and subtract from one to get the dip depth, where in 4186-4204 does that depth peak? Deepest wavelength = 4187.0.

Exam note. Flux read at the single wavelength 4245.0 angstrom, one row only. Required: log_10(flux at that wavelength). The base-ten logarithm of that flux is 1.37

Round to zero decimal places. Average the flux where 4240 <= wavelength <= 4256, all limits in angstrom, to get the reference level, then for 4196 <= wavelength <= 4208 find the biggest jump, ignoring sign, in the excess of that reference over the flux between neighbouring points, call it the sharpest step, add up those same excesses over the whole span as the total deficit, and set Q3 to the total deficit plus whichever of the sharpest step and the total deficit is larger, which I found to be -18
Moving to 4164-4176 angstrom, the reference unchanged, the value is -57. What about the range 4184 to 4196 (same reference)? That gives -31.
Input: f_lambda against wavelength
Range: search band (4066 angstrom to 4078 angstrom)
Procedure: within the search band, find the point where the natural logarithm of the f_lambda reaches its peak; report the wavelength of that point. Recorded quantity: 4067.0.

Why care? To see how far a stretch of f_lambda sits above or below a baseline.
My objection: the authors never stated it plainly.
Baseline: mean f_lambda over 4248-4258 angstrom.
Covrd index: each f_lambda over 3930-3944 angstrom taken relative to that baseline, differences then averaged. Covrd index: 61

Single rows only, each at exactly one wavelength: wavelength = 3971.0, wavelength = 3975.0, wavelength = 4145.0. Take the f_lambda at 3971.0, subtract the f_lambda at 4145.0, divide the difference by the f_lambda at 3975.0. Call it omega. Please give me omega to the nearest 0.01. 0.55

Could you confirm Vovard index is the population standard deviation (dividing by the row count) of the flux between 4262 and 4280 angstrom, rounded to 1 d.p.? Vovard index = 0.8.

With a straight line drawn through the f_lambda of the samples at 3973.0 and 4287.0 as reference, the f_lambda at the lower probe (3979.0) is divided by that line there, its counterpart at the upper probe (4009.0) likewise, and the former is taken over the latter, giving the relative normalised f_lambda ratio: 0.96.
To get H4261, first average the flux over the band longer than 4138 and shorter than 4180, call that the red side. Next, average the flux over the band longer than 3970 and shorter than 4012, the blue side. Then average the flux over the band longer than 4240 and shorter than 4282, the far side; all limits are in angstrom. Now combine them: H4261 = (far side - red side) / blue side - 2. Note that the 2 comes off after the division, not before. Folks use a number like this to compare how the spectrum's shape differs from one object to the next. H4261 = -2.16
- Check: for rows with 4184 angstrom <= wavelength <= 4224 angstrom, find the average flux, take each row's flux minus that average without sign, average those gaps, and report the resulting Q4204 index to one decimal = 1.3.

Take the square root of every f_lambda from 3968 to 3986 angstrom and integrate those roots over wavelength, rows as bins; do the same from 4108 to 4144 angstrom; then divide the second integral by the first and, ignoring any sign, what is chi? 1.4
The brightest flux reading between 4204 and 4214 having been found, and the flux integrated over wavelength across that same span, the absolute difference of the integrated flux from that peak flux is 233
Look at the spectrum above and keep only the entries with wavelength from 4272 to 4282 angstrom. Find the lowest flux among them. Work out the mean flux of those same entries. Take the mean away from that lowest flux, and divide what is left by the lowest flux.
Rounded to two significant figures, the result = -0.019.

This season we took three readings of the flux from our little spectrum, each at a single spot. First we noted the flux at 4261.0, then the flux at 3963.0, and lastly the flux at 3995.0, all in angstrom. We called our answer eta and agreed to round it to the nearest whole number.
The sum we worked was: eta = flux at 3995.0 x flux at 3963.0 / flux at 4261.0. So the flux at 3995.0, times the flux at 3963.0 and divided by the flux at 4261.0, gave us 341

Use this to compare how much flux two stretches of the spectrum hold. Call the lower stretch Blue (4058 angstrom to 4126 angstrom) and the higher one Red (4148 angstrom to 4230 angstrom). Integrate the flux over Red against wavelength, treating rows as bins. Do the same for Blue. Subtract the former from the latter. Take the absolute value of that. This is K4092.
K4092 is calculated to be 681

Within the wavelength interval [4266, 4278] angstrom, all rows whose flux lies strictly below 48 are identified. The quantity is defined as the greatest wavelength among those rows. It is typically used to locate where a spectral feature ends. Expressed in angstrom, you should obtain 4277.0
